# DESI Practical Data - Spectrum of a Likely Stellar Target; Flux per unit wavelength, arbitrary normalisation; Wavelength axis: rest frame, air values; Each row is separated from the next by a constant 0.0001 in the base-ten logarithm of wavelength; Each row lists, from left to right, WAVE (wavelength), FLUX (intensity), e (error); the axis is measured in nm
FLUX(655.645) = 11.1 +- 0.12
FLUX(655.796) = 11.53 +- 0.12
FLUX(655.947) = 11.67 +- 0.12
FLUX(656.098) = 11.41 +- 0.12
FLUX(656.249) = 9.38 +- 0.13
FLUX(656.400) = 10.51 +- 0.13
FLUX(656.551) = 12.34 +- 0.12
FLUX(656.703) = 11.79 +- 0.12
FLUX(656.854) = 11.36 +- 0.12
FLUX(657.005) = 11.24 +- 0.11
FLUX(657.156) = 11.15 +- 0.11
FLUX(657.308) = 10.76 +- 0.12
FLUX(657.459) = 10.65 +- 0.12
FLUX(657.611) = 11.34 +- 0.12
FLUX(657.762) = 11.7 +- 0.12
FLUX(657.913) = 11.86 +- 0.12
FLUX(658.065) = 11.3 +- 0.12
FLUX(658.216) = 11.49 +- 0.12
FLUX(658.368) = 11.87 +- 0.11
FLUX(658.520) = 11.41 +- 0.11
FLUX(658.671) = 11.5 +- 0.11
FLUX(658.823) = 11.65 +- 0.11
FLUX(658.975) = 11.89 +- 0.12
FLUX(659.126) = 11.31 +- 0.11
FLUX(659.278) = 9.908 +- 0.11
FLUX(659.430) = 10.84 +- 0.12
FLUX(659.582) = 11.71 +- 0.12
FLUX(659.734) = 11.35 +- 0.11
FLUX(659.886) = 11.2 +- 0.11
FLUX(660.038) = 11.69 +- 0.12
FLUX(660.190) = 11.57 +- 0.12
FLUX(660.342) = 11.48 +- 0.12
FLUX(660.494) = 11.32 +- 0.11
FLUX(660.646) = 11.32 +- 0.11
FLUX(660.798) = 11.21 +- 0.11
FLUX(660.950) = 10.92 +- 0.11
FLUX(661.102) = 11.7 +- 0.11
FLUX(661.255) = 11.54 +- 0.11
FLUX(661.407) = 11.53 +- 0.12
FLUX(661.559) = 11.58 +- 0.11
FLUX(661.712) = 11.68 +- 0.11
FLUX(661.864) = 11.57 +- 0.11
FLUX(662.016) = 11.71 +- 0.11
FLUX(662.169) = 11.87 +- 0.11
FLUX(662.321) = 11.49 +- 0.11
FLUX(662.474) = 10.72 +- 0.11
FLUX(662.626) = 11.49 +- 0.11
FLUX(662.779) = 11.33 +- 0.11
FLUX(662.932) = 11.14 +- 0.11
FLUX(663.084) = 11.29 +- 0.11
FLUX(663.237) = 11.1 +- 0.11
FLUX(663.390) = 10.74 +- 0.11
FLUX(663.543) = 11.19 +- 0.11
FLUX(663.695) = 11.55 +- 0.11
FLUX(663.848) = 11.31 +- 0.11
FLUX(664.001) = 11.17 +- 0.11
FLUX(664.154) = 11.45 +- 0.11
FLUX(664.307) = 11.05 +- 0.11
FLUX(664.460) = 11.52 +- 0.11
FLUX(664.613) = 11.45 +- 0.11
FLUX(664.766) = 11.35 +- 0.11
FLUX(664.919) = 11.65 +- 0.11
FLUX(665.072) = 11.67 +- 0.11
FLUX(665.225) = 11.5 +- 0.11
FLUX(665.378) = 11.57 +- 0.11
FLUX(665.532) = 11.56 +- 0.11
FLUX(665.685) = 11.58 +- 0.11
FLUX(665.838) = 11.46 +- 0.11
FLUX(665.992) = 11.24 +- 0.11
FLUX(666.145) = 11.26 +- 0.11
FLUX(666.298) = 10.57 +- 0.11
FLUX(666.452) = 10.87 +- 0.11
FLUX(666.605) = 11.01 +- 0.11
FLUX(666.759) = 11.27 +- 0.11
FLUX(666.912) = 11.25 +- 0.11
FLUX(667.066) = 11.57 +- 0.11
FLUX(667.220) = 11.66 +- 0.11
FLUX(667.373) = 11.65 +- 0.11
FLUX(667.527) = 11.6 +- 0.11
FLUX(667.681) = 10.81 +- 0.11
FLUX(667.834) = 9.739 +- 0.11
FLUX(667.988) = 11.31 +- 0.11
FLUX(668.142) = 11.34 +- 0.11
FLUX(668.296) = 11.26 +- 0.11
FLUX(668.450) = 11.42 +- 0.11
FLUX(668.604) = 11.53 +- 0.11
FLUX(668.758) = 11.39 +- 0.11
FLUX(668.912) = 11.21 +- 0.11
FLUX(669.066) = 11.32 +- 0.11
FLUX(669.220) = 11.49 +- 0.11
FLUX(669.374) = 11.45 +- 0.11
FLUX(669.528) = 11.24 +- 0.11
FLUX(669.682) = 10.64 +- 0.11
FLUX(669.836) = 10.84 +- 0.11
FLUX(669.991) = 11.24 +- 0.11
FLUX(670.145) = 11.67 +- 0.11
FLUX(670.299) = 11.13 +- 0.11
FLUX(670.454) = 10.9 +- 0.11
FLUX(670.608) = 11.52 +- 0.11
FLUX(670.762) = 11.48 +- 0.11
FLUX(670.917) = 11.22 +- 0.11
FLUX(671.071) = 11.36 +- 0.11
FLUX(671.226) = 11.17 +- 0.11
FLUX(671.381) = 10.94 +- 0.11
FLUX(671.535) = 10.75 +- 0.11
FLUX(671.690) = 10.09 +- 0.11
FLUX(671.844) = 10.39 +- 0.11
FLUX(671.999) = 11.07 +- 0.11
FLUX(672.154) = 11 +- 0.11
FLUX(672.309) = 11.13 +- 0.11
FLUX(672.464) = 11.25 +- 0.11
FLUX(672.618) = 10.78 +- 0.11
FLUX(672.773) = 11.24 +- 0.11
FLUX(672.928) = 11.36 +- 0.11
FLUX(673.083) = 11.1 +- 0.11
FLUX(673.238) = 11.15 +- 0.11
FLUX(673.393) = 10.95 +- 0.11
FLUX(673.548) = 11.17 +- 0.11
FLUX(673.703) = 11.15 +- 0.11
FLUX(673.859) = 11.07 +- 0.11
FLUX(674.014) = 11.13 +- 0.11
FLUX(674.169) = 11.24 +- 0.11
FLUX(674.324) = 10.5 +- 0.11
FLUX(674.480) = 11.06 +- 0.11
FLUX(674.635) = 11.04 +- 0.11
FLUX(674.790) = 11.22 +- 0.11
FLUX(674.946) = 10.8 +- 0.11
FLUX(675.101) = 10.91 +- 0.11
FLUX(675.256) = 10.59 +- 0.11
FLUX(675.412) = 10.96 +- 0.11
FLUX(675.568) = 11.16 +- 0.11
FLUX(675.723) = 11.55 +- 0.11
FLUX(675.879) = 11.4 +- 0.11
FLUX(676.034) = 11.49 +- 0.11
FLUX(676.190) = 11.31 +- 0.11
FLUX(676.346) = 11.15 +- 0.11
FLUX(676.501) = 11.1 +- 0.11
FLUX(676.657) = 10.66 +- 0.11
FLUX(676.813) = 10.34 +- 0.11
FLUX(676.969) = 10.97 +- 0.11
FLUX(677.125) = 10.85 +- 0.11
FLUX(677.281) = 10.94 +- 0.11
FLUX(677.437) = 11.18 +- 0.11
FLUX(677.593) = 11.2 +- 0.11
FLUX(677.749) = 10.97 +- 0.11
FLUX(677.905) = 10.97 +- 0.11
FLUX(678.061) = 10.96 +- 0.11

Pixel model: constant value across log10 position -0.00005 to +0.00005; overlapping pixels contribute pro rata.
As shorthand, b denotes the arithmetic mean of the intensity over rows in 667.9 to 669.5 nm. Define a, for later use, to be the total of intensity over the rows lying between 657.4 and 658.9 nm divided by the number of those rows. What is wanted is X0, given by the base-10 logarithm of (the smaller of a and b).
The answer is 1.056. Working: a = 11.5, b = 11.4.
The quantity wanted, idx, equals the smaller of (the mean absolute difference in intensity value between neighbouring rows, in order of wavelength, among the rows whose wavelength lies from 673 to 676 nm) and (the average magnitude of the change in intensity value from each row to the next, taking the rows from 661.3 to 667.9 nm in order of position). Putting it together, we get 0.23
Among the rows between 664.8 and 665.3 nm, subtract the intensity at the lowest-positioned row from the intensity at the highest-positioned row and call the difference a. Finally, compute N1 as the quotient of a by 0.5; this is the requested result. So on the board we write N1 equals -0.30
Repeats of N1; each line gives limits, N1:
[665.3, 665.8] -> 0.02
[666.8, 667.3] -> 0.82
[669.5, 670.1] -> 0.00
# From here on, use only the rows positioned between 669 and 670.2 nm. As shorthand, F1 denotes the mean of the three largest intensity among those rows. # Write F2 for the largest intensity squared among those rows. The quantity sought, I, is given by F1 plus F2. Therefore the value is 148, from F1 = 11.5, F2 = 136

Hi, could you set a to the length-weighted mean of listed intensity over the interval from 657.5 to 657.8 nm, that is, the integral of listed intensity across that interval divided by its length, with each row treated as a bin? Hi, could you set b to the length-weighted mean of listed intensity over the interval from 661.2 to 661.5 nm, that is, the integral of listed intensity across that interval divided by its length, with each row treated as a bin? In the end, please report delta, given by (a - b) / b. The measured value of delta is -0.015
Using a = 11.4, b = 11.6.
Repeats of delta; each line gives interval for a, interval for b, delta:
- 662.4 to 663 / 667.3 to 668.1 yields 0.013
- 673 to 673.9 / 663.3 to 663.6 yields 0.014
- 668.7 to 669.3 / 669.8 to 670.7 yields 0.010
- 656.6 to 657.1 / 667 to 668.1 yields 0.027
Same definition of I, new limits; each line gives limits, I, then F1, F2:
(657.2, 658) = 152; 11.6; 141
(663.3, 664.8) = 145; 11.5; 133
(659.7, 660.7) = 148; 11.6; 137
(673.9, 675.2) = 138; 11.2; 126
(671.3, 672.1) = 133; 10.9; 123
